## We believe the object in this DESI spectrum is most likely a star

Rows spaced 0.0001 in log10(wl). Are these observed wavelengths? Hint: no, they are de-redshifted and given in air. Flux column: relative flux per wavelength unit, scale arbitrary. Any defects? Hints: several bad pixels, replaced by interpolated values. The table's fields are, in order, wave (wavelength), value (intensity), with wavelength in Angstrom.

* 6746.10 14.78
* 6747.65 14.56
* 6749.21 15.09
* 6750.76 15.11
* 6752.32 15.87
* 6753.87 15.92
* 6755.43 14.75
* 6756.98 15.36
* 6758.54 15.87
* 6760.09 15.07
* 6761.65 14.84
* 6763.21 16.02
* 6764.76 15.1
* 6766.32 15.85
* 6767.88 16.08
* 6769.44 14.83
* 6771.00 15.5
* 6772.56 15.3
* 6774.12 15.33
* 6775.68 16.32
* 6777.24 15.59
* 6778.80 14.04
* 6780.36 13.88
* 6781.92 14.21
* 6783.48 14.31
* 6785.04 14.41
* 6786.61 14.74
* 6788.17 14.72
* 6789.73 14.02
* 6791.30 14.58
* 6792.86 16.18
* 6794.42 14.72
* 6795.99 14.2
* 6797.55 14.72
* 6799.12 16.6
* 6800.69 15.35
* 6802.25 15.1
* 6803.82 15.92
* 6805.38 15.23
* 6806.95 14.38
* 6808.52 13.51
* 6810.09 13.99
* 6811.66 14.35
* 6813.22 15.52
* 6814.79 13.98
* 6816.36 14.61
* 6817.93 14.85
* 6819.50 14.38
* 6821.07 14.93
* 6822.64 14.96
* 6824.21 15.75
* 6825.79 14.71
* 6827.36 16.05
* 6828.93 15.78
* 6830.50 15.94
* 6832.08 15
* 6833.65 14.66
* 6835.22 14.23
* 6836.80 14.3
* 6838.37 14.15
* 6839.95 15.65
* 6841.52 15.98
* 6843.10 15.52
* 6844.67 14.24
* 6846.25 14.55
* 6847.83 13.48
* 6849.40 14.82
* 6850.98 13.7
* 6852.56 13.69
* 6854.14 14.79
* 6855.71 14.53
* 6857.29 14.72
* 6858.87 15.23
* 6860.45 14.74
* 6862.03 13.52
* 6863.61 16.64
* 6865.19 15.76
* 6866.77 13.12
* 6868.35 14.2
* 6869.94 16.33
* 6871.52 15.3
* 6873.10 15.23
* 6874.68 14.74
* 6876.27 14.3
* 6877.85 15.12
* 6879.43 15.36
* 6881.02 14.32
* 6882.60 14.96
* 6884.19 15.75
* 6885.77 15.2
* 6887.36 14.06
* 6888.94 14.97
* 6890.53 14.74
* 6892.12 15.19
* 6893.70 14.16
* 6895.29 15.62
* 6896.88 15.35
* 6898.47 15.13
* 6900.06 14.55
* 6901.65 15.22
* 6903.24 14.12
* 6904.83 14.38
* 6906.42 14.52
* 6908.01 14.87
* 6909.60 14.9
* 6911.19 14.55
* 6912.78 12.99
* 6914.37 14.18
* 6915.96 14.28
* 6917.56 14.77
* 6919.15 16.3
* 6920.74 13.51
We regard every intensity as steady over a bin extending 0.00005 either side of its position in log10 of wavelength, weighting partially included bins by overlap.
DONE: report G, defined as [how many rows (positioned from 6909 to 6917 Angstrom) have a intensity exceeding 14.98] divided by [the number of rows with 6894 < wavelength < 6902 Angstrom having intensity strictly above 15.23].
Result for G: 0.0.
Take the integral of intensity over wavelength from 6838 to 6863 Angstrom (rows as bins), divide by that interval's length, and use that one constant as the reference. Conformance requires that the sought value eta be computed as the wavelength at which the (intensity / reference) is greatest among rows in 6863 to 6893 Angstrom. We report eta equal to 6863.61 Angstrom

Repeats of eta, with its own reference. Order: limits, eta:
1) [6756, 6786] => 6775.68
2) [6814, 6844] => 6827.36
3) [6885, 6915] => 6895.29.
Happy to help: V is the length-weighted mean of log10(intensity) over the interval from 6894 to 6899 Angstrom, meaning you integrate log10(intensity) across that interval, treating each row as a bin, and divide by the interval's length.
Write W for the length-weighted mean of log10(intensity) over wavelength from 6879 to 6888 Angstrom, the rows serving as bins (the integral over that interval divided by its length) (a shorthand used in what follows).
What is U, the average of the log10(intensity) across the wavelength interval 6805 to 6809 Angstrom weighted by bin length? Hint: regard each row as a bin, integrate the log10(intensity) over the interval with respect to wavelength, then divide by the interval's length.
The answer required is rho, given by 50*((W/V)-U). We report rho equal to -8.11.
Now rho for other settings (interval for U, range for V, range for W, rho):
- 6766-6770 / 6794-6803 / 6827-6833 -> -8.93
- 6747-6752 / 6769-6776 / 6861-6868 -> -9.63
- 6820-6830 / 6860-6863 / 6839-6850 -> -8.42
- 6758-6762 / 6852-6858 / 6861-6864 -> -8.86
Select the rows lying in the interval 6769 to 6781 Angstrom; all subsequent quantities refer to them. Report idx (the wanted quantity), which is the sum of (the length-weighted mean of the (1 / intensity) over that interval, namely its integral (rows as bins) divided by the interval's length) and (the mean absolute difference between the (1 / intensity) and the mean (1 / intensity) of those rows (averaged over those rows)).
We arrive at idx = 0.0692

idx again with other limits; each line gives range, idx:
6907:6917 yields 0.0725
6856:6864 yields 0.0709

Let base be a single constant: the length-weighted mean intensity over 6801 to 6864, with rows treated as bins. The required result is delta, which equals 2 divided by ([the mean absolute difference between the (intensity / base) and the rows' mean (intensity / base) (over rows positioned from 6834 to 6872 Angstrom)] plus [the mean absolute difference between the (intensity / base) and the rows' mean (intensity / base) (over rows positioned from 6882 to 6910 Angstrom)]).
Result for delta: 26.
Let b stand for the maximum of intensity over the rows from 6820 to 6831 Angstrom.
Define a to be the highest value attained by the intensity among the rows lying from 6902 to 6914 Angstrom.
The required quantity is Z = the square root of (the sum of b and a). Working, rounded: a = 14.9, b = 16.05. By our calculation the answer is 5.56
